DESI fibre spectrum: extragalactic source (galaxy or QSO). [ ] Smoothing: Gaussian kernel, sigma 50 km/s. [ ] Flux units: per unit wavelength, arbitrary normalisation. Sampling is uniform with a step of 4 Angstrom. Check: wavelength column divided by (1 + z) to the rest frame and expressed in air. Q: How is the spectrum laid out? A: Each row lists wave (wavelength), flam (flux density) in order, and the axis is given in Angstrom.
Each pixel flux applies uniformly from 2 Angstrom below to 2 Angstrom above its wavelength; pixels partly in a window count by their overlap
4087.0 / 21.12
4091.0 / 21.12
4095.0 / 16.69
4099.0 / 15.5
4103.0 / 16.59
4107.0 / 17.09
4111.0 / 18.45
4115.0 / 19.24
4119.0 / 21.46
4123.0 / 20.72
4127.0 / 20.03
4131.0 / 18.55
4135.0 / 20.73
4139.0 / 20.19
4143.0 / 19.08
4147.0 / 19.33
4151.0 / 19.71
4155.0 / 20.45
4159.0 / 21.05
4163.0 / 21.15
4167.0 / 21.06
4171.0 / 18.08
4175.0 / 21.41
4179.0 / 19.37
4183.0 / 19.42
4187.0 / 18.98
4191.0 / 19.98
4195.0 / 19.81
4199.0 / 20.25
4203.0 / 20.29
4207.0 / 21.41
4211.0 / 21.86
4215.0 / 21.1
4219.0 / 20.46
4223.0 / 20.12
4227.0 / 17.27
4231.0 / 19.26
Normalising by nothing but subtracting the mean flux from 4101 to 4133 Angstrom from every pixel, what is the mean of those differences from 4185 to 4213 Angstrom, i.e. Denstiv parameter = 1.4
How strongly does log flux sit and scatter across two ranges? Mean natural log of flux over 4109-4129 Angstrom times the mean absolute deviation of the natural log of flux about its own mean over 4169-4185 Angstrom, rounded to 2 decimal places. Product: 0.14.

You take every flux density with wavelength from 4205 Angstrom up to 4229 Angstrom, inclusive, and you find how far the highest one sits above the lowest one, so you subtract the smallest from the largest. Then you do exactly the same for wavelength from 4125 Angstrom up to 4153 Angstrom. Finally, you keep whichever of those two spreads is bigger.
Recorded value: 4.6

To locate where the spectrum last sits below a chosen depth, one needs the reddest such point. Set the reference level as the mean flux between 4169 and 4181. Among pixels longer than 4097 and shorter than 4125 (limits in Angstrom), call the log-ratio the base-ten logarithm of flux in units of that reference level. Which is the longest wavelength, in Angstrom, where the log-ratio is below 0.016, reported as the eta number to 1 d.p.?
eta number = 4115.0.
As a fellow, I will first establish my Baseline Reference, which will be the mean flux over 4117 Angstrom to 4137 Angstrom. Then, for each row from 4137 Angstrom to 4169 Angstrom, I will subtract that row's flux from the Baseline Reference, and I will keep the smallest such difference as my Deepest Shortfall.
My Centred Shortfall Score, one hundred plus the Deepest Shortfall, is 99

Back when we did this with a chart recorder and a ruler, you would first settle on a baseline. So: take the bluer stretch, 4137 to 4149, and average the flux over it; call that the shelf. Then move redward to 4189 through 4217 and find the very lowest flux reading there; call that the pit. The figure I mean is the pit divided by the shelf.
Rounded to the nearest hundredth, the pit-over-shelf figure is 1.01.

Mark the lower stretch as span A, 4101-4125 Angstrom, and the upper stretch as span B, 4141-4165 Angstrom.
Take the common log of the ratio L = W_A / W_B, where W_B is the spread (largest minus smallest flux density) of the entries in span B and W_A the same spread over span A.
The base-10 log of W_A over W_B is 0.4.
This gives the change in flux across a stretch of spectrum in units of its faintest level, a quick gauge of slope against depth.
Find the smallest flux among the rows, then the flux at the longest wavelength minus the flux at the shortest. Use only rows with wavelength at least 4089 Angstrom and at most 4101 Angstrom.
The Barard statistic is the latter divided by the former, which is -0.36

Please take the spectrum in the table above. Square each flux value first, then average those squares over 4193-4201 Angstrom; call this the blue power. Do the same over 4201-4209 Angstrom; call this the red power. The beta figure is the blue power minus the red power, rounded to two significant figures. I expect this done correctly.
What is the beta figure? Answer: -34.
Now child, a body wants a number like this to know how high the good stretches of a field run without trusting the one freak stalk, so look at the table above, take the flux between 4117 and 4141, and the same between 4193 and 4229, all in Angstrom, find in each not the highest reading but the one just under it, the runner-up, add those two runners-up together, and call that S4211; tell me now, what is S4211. 42.1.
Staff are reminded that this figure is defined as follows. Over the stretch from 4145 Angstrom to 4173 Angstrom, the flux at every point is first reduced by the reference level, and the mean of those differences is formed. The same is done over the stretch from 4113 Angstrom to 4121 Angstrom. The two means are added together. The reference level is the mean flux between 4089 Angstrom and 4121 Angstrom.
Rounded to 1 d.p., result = 3.9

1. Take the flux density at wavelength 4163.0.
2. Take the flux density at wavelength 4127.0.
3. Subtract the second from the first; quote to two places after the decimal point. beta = 1.12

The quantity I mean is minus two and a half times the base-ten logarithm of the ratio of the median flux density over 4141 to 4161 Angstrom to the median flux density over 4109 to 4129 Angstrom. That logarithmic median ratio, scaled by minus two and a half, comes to 0.02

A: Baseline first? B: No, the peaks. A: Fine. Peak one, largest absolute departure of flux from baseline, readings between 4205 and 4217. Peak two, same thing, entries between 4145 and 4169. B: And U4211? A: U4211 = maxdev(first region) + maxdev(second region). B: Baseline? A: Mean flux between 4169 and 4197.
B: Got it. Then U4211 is 3.9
